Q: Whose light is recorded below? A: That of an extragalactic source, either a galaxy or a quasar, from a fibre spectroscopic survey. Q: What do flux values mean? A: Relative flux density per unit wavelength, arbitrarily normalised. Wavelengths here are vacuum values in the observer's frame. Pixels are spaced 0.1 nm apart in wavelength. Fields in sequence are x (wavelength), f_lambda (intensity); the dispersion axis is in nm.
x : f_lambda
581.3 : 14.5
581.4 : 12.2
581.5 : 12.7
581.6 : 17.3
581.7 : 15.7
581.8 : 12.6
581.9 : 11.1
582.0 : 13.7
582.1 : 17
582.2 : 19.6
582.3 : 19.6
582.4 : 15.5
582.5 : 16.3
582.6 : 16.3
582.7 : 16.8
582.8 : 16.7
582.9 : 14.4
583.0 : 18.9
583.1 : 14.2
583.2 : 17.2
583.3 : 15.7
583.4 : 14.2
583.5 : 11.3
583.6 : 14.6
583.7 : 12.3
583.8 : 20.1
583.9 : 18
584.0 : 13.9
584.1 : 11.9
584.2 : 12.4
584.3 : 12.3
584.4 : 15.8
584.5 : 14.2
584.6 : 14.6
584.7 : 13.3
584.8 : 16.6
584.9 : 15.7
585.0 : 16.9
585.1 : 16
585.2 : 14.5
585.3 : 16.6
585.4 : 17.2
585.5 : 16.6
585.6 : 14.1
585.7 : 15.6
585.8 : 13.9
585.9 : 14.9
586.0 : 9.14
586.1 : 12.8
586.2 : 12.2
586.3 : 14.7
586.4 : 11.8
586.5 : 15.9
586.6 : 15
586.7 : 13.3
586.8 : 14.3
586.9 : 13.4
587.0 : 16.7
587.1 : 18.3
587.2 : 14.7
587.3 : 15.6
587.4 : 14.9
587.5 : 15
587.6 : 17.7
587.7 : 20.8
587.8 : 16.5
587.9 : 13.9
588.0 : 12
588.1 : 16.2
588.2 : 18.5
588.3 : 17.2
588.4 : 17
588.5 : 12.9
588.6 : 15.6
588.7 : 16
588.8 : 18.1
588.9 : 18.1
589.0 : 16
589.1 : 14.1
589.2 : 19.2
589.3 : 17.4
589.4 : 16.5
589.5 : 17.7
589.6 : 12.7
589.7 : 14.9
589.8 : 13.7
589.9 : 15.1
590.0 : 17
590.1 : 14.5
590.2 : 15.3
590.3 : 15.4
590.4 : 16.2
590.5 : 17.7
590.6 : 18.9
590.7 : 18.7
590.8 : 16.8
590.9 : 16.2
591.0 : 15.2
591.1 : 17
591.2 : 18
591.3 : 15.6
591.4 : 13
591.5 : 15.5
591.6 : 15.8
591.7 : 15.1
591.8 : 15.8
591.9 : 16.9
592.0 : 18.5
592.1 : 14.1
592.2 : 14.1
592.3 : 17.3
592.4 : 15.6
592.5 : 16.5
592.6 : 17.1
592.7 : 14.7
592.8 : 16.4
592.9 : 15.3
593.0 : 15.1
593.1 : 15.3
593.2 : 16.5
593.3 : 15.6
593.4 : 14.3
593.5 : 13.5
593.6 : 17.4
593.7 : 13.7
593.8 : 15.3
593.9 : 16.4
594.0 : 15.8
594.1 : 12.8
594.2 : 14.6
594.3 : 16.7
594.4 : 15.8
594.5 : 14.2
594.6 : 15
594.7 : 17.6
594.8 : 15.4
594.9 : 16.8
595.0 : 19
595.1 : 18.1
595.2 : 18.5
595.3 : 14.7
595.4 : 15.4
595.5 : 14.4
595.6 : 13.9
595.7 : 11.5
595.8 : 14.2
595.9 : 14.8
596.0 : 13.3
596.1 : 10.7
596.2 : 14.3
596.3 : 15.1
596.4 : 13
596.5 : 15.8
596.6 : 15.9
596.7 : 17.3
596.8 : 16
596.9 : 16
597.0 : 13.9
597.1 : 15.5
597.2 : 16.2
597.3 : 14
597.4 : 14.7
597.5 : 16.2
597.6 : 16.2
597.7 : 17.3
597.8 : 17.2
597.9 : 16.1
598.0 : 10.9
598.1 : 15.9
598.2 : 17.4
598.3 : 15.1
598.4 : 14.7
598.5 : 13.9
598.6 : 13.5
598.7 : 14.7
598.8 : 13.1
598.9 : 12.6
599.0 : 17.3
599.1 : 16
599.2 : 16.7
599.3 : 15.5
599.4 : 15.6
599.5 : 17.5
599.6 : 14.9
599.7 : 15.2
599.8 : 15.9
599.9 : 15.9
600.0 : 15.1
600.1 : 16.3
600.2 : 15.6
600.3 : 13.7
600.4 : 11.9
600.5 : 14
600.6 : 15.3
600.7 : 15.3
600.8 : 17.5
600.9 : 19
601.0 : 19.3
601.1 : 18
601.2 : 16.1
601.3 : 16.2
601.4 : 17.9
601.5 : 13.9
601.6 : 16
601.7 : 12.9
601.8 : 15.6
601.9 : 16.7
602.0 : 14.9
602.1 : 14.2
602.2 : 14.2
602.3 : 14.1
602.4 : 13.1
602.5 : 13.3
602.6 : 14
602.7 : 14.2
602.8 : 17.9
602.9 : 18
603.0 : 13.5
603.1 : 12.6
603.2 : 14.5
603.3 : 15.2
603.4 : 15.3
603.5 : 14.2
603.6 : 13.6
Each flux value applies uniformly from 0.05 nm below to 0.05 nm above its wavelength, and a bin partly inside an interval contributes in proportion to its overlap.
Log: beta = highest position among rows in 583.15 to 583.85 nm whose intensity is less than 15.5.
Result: 583.7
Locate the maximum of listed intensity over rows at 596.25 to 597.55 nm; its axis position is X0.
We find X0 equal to 596.7 nm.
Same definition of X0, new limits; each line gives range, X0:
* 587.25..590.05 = 587.7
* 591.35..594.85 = 592.0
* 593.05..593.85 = 593.6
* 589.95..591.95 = 590.6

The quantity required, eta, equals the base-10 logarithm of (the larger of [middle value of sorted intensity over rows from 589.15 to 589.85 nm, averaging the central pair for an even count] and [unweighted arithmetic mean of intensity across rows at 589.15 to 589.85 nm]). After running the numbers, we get 1.22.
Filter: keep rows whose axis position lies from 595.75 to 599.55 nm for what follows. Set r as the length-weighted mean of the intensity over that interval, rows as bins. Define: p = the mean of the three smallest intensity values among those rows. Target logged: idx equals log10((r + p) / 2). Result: 1.12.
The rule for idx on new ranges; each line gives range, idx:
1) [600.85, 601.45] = 1.24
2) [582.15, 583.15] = 1.20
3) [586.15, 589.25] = 1.14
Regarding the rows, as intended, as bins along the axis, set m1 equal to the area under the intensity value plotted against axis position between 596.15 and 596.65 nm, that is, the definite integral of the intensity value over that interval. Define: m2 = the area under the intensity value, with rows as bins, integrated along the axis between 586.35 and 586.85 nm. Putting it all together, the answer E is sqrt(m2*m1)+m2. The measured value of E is 14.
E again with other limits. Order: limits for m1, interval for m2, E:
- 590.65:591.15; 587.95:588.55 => 18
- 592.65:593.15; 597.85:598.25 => 13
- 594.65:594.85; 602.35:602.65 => 8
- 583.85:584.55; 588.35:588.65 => 11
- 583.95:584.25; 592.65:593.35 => 17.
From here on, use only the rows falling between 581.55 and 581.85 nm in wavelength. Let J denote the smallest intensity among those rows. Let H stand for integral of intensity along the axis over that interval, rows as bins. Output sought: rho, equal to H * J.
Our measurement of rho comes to 57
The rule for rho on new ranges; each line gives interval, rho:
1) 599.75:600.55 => 141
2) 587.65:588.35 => 138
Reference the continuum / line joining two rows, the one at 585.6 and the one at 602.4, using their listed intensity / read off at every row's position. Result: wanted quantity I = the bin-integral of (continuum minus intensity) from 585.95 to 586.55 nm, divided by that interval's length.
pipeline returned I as 1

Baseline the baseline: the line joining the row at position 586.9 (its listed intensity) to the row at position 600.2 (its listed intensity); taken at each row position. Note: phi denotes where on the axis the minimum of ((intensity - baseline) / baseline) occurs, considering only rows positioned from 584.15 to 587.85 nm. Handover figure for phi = 586.0 nm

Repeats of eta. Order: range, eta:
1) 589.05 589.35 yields 1.24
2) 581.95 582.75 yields 1.23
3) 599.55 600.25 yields 1.19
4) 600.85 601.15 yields 1.28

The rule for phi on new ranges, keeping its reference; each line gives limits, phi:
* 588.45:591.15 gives 589.6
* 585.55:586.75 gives 586.0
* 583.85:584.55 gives 584.1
